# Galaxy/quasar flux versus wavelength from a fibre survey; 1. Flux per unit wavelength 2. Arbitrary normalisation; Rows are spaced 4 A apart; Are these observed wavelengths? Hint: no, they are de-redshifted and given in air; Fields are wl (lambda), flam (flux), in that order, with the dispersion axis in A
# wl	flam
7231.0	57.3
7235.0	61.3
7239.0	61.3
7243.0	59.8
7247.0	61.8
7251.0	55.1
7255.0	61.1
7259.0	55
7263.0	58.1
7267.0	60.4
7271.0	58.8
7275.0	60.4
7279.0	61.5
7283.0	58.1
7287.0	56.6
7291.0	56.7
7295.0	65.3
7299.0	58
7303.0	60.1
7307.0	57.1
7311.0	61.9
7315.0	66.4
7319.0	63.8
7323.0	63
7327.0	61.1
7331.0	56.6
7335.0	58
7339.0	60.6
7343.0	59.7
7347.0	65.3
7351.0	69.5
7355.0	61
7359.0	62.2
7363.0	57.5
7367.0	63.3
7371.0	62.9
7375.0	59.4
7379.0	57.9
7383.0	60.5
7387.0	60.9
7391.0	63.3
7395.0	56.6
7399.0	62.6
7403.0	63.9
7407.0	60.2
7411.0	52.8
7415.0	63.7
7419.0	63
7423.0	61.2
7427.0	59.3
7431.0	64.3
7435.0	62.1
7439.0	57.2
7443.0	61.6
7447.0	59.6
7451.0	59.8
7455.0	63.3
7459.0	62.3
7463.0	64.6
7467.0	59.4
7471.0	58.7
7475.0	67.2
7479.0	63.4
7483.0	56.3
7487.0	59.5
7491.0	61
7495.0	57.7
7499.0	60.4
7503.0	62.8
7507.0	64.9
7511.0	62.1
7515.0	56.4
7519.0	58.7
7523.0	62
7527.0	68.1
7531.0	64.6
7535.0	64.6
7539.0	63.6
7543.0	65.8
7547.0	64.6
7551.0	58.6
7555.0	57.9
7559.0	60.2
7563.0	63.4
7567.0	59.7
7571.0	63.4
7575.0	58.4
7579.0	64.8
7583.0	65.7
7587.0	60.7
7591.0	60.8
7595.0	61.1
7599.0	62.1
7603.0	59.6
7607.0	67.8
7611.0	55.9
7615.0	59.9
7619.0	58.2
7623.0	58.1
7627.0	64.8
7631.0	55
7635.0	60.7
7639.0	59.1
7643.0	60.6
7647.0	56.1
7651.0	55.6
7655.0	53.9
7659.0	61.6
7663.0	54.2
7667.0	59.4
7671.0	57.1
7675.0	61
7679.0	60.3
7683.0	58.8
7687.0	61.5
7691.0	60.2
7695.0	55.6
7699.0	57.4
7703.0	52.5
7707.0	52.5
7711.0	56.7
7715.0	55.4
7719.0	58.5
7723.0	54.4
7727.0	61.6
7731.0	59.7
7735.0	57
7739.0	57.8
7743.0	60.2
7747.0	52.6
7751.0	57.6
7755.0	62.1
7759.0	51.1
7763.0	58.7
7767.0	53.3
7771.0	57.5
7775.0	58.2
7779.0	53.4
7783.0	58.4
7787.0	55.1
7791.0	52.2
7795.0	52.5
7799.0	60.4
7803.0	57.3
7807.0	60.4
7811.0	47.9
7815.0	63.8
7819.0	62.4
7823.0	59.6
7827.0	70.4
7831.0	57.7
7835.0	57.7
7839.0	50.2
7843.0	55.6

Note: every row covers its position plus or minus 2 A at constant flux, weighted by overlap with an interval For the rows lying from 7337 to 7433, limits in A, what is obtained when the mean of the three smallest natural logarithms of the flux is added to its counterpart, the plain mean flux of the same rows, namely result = 65.3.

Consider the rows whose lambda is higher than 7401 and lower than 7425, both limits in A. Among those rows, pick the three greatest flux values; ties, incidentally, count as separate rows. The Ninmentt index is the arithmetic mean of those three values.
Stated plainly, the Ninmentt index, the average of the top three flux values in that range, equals 63.5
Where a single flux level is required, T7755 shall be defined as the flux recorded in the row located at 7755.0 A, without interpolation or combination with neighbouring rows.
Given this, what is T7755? 62.1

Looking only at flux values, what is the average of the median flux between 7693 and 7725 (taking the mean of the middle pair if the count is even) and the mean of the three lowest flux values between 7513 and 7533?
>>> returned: 57.3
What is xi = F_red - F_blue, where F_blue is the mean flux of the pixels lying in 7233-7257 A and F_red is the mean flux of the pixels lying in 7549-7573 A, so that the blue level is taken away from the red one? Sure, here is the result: 0.5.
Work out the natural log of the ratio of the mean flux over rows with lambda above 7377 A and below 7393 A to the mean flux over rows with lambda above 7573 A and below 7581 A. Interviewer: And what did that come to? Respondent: -0.016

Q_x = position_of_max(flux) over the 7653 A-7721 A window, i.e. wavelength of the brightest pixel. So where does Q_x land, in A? 7659.0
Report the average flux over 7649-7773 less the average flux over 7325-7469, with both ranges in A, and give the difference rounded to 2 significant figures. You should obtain -3.7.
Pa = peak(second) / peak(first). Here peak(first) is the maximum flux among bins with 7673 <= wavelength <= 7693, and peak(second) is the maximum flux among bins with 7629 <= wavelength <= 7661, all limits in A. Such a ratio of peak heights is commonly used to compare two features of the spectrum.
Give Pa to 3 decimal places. 1.002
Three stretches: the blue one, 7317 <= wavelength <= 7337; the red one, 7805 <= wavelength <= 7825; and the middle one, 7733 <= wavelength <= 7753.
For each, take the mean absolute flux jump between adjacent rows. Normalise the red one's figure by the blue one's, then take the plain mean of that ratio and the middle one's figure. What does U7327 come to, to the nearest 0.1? 3.9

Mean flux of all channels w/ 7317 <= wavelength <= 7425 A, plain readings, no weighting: 61.1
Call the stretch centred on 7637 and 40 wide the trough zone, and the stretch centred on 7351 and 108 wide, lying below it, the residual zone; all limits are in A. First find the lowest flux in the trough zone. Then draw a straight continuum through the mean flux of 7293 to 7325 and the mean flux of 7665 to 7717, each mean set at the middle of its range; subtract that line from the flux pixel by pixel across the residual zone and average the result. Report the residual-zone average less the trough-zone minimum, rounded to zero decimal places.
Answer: -54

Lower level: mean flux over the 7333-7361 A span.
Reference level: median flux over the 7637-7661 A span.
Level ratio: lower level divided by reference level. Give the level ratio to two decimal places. 1.08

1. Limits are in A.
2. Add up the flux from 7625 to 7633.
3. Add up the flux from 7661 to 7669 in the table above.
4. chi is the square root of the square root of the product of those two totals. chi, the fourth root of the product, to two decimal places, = 10.80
